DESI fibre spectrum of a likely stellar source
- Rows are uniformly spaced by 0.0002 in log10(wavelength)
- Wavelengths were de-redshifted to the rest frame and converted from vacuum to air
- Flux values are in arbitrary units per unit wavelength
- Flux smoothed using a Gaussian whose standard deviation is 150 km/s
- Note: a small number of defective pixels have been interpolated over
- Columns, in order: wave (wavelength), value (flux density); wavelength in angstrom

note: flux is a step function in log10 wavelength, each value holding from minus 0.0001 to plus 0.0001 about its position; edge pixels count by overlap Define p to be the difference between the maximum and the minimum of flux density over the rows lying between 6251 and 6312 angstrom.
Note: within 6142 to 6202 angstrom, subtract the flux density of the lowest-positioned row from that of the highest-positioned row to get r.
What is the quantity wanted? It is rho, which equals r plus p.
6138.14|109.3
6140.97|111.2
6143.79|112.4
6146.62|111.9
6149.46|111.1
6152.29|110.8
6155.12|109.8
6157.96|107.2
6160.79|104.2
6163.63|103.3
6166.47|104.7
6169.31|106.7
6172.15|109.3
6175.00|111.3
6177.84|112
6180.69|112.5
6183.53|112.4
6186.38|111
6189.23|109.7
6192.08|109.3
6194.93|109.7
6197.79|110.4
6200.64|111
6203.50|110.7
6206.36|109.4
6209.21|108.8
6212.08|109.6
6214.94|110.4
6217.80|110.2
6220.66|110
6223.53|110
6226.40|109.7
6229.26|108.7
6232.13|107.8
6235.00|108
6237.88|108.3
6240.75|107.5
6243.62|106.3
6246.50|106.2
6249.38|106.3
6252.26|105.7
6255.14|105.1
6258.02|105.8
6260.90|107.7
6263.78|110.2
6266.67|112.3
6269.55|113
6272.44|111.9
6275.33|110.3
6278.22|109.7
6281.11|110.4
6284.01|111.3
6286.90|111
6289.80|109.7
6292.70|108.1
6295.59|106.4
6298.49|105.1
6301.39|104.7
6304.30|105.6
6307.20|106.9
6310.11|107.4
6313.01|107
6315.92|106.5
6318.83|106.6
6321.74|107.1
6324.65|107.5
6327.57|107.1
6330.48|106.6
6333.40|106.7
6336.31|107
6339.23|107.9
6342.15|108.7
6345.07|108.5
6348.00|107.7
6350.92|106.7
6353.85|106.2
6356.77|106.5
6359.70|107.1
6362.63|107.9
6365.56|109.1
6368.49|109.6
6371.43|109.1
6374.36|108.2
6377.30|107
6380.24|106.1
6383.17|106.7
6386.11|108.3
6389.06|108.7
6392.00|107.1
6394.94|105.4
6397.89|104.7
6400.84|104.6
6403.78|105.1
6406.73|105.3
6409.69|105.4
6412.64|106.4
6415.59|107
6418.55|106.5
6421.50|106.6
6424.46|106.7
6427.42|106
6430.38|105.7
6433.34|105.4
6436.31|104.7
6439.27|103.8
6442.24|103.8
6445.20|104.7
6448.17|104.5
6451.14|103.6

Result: 7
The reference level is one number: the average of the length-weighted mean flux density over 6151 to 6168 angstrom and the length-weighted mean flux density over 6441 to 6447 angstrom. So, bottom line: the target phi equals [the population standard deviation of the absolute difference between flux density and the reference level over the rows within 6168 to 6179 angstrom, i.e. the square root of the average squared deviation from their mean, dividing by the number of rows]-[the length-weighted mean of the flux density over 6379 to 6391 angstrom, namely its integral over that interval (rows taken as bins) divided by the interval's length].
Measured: -105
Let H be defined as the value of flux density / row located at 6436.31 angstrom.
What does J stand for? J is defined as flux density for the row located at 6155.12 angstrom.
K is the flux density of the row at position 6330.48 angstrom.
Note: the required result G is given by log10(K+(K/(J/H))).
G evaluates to 2.319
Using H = 104.7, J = 109.8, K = 106.6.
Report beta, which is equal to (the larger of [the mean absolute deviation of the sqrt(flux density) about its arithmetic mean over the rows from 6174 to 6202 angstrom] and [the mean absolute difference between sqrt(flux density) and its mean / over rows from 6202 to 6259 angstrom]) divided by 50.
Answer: 0.0015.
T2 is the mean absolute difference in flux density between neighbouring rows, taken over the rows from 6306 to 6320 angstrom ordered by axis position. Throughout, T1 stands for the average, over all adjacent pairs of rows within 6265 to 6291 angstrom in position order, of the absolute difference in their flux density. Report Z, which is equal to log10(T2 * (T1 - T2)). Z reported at -0.71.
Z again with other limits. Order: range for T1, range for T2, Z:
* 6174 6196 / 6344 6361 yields -1.53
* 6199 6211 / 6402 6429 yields -0.88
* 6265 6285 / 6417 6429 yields -0.72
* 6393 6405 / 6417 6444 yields -1.75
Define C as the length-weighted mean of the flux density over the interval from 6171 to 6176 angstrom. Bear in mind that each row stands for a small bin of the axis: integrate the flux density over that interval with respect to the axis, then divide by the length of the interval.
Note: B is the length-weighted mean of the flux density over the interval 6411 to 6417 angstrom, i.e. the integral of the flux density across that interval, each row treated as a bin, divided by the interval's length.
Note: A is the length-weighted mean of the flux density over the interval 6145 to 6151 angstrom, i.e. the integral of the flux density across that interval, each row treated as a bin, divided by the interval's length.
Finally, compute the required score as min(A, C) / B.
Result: 1.03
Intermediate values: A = 111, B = 107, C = 110.1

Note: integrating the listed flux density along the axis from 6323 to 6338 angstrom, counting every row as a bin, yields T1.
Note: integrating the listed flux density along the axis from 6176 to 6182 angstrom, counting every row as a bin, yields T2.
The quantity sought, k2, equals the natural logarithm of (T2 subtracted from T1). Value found 6.8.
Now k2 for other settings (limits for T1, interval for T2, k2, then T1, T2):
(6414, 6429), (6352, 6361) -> 6.5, 1599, 959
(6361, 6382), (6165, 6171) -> 7.4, 2271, 635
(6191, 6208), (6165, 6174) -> 6.8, 1872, 963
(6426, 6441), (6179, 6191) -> 5.5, 1576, 1336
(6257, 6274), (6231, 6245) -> 5.9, 1875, 1506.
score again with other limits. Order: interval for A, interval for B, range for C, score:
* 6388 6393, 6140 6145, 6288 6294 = 0.96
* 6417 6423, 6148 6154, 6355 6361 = 0.96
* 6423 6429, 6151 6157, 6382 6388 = 0.97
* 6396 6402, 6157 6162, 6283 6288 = 0.99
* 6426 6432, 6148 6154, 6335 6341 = 0.96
